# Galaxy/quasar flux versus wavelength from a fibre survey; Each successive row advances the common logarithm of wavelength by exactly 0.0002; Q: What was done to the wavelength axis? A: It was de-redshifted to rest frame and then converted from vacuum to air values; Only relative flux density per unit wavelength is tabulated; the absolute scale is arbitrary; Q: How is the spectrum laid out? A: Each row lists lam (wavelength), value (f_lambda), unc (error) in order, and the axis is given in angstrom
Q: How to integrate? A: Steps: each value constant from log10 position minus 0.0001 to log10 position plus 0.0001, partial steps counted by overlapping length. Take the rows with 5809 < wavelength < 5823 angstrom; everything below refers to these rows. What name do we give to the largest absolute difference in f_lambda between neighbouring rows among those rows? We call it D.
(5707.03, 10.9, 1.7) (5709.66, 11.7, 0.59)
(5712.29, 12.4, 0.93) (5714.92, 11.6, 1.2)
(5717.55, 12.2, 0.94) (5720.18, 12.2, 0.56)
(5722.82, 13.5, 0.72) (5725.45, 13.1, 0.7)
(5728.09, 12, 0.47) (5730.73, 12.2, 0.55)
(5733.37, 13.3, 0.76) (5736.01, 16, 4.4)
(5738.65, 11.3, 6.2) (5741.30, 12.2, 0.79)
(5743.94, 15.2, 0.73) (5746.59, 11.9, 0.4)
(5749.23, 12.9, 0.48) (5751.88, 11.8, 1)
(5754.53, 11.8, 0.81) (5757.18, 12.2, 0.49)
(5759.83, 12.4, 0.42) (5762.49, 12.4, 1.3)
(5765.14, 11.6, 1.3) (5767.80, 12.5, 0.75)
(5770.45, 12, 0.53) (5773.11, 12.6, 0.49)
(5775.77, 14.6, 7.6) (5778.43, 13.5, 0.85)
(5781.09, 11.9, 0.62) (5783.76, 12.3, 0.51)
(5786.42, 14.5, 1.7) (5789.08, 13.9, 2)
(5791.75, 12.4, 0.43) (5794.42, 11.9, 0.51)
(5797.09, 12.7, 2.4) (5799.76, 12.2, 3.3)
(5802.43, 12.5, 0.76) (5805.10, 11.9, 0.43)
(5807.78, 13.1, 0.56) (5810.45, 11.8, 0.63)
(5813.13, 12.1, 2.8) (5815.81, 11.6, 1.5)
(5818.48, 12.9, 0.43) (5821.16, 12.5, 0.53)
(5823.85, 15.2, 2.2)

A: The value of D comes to 1.3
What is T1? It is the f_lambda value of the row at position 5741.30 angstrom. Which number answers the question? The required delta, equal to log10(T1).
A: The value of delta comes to 1.09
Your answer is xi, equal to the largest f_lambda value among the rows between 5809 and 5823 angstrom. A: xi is 12.9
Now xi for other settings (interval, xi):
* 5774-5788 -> 14.6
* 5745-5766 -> 12.9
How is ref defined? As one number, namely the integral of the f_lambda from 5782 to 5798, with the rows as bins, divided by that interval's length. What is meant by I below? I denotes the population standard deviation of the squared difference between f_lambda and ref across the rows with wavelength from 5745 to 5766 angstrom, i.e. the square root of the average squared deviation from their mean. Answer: 0.6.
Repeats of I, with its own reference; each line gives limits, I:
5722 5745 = 3.0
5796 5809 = 0.4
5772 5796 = 0.9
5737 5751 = 1.9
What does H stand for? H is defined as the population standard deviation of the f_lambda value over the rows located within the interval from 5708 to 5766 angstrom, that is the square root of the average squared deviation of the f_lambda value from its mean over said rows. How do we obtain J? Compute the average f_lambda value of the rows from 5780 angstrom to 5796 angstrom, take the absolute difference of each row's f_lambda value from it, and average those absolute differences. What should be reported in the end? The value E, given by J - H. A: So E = -0.19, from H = 1.1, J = 0.9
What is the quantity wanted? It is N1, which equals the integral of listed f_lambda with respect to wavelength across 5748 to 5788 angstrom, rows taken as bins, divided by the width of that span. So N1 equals 12.6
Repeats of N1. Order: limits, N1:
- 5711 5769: 12.6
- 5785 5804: 12.9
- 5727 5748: 13.0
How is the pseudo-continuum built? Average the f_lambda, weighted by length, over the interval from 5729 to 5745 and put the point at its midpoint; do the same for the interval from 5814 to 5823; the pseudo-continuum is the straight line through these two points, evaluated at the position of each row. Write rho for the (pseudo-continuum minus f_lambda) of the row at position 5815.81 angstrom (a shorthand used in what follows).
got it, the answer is 0.9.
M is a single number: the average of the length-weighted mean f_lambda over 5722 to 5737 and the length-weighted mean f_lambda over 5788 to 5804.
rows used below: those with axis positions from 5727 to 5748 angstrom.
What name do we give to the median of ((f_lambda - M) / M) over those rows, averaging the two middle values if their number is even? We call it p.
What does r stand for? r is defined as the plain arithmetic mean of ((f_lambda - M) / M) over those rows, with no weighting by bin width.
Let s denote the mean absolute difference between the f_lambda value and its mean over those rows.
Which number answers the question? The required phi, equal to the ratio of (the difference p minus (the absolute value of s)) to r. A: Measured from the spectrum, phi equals -218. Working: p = -0.0563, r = 0.01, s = 1.37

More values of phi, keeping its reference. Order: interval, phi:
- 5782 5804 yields 74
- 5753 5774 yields 6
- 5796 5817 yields 9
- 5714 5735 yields 20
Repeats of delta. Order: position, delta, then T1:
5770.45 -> 1.08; 12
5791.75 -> 1.09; 12.4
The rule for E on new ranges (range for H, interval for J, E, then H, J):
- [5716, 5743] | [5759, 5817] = -0.61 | 1.2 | 0.6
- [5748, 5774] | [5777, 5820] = 0.25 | 0.4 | 0.6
